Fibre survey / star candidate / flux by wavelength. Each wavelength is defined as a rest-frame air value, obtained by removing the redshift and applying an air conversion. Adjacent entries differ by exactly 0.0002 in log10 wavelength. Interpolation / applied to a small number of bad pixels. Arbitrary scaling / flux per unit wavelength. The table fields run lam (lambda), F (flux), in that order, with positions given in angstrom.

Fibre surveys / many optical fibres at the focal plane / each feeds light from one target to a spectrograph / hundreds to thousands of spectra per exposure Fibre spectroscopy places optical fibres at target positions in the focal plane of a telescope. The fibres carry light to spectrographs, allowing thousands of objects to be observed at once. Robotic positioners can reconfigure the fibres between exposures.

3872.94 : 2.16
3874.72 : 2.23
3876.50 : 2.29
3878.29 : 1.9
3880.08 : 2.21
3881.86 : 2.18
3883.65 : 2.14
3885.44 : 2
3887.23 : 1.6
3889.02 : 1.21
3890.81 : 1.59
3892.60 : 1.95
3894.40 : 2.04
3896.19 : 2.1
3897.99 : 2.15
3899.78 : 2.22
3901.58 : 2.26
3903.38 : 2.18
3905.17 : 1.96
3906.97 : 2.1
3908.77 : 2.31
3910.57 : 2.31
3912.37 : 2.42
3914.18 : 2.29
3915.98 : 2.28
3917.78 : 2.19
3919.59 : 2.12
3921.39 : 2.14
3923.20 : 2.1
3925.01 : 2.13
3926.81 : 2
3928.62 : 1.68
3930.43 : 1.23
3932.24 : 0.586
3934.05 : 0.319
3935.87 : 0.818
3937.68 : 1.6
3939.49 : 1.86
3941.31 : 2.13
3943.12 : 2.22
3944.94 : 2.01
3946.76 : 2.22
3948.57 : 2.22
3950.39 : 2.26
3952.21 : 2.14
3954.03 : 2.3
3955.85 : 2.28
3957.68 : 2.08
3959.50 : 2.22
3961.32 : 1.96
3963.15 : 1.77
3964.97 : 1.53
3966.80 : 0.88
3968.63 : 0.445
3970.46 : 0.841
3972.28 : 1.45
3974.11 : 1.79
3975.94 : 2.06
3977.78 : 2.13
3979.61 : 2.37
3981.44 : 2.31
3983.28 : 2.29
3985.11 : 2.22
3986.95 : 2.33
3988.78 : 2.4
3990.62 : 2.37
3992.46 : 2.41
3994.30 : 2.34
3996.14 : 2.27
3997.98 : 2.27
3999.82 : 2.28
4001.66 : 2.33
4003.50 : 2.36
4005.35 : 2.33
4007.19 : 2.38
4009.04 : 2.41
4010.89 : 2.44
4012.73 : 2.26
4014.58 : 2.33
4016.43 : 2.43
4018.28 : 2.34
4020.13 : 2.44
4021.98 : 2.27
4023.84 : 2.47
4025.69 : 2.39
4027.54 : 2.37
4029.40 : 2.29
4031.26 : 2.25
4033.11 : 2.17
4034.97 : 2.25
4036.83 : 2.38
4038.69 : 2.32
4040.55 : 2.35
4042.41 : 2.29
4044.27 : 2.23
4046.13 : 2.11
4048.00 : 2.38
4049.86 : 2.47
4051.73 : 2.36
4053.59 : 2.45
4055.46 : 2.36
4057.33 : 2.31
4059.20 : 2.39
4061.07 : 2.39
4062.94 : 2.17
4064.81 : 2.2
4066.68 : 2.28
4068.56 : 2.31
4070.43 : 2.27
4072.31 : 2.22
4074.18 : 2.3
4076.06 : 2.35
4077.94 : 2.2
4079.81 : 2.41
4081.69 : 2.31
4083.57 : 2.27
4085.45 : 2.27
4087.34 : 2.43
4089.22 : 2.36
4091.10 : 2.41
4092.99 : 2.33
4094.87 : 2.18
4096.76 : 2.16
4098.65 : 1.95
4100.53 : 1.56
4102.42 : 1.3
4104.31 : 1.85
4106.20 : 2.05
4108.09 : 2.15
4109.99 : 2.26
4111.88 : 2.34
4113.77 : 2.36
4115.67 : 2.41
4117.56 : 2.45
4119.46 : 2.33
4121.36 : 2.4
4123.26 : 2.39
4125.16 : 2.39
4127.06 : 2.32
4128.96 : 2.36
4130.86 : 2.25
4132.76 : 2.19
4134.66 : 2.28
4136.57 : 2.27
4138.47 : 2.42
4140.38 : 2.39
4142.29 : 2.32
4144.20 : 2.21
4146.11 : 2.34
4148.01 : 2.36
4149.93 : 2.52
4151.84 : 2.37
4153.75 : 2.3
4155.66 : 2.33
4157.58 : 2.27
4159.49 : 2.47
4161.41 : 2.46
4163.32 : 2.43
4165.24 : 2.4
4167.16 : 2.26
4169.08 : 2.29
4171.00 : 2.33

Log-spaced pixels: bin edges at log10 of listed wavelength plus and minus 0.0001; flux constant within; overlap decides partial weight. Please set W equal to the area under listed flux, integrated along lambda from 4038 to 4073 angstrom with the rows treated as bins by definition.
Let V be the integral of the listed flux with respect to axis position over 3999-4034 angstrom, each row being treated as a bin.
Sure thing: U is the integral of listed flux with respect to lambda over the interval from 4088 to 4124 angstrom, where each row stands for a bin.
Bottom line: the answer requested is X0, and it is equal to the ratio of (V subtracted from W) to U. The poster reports -0.02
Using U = 78.2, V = 82.1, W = 81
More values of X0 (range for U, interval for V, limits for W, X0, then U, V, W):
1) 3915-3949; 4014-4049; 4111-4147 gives 0.05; 60.4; 81.2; 84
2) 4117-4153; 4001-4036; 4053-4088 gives -0.01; 84.4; 82.0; 81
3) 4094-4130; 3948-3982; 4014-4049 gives 0.24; 78.1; 62.4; 81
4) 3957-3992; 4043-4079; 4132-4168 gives 0.02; 65.5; 82.9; 85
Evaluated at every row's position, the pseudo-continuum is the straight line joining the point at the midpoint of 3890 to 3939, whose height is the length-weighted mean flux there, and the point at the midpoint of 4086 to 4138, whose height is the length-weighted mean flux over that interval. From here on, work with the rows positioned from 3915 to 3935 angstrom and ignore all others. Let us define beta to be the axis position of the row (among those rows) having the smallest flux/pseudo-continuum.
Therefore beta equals 3934.05 angstrom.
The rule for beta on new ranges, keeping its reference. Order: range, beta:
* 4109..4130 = 4109.99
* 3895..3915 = 3905.17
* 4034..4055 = 4046.13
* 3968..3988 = 3968.63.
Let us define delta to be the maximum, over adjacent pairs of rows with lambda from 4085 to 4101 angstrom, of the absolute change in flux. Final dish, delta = 0.39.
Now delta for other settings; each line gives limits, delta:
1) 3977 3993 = 0.24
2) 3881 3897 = 0.40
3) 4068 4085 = 0.21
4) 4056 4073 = 0.22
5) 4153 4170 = 0.20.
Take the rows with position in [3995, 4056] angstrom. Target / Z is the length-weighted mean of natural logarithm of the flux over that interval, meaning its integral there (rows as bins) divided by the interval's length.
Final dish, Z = 0.85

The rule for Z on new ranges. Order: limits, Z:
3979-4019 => 0.85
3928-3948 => 0.28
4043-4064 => 0.84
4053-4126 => 0.80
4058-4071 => 0.83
